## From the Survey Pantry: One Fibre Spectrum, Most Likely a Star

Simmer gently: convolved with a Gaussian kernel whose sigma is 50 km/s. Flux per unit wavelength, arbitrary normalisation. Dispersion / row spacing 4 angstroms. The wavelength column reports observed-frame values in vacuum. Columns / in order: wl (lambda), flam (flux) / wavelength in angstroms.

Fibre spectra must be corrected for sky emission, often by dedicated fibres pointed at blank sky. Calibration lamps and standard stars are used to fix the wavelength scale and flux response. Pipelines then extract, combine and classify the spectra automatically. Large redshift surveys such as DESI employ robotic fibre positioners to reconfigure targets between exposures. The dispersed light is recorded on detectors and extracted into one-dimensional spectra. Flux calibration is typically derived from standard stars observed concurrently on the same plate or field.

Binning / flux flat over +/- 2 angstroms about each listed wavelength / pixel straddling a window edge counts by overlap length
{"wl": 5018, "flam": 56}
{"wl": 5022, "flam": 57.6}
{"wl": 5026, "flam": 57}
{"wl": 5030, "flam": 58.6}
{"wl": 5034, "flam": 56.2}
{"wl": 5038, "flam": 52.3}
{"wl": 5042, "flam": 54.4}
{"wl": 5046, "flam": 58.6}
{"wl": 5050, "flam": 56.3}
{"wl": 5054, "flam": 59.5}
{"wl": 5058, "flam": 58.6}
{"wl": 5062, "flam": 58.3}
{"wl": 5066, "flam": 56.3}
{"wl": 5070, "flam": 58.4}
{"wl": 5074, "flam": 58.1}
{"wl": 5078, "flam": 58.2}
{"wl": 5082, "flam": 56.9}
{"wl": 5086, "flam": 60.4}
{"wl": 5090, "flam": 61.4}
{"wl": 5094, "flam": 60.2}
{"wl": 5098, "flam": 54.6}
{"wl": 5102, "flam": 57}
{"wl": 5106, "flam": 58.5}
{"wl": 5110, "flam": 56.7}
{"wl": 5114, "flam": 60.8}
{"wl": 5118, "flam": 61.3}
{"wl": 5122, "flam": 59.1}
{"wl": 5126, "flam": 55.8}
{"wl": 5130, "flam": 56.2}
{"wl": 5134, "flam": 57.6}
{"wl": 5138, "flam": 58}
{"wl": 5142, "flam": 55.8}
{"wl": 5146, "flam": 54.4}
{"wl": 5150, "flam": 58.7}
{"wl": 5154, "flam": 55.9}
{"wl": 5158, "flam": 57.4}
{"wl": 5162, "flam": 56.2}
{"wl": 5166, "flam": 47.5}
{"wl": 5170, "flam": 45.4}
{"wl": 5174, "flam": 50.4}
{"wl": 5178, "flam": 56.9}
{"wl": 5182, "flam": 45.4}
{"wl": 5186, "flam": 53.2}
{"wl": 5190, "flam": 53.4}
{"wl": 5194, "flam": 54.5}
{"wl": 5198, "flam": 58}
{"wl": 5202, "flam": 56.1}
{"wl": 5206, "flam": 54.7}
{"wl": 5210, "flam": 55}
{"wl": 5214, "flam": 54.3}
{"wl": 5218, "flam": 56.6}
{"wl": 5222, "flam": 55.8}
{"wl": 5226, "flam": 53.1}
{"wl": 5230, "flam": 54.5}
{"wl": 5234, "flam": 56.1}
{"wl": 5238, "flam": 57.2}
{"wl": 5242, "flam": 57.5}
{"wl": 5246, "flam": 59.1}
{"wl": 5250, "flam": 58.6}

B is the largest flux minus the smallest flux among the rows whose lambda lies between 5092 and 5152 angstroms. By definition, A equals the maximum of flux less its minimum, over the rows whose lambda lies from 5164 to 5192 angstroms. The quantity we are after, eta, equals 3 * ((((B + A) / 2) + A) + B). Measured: 83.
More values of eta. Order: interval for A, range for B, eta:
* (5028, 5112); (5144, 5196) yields 101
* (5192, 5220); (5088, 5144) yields 47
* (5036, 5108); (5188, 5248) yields 68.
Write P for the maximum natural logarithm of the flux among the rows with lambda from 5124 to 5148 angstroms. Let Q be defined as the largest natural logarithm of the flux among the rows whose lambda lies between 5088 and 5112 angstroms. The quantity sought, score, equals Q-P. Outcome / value 0.057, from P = 4.06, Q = 4.12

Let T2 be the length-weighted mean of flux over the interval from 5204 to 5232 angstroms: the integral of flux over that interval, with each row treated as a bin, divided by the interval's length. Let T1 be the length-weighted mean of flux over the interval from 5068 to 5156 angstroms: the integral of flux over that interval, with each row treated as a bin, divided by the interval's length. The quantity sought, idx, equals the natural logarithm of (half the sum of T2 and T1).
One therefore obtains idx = 4.03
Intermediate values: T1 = 57.9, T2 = 54.9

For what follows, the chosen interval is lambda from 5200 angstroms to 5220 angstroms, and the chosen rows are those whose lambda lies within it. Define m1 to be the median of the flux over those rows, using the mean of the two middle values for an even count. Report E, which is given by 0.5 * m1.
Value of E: 27.5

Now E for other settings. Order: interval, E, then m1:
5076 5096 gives 30.1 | 60.2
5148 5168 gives 28.1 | 56.2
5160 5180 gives 25.2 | 50.4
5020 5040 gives 28.5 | 57.0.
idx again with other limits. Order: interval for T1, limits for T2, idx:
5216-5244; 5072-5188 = 4.03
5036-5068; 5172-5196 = 4.00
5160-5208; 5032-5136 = 4.01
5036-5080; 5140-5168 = 4.03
